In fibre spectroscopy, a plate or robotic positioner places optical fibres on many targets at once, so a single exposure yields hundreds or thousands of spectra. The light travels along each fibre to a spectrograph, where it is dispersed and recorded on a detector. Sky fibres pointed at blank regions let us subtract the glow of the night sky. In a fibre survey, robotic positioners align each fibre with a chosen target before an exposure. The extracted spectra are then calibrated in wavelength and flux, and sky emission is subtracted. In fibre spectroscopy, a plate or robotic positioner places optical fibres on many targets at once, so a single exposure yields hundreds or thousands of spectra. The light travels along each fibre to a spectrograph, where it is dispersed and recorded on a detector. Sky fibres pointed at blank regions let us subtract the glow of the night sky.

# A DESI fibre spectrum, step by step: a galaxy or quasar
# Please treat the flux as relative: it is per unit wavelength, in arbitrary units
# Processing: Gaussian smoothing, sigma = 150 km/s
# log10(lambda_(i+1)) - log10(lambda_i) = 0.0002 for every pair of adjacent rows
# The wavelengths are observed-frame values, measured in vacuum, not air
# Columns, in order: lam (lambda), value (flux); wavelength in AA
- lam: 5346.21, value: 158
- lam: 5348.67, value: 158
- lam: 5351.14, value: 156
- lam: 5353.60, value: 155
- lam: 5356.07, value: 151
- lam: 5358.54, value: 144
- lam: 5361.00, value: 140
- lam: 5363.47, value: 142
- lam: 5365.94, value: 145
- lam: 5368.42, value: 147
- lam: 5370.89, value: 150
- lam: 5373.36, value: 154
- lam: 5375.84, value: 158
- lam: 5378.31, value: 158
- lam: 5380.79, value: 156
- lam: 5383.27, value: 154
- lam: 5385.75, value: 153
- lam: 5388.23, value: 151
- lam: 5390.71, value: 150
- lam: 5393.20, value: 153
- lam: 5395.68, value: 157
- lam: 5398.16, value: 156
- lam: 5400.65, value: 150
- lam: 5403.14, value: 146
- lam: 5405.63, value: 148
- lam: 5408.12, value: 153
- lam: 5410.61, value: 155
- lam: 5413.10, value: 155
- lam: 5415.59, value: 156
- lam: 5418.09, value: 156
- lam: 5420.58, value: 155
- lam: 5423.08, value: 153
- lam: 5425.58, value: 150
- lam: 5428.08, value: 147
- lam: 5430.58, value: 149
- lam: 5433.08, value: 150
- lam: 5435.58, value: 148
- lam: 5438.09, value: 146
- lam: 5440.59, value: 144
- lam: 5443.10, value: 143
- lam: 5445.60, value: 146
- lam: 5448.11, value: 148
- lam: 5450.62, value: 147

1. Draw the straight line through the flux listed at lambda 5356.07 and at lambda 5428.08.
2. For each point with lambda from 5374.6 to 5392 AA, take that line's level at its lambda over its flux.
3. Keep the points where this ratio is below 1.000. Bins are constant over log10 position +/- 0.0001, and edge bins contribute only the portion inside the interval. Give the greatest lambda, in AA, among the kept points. 5390.71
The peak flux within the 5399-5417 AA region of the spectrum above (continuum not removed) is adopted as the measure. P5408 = 156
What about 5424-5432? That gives 150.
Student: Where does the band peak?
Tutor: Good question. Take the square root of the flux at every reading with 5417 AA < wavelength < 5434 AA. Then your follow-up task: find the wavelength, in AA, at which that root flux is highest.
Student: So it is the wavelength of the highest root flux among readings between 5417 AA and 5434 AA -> 5418.09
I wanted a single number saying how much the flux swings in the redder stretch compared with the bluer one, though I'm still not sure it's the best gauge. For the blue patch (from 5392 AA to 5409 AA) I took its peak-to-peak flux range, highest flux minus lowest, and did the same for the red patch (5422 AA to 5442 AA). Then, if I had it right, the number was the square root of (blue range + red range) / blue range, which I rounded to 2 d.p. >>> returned 1.35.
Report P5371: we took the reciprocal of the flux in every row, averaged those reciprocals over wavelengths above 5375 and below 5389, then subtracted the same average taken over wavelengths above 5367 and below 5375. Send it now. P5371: -0.0002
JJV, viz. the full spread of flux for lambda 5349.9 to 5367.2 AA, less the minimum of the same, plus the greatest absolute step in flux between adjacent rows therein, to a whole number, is -117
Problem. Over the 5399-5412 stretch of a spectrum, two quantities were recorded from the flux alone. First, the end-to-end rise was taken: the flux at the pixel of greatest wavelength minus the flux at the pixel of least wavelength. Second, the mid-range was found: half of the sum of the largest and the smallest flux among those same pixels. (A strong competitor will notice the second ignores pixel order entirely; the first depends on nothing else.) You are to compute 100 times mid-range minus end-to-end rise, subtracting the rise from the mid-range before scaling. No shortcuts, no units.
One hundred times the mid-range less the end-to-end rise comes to 14550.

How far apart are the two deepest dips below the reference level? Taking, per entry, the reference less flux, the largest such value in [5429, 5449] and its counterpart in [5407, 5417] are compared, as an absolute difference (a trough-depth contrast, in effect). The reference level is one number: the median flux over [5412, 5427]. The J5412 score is 10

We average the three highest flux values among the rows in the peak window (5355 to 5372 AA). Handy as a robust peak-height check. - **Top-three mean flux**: 149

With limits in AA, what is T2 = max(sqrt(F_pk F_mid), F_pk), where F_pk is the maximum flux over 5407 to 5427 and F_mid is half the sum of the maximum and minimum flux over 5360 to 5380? 156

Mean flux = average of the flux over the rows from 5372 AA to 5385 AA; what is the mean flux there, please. 156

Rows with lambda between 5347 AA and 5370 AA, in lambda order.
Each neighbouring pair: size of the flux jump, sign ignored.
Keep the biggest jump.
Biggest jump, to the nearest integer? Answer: 7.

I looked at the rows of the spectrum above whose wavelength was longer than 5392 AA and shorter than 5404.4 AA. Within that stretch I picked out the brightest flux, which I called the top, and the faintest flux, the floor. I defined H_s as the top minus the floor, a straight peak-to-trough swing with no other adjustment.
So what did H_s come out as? 11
